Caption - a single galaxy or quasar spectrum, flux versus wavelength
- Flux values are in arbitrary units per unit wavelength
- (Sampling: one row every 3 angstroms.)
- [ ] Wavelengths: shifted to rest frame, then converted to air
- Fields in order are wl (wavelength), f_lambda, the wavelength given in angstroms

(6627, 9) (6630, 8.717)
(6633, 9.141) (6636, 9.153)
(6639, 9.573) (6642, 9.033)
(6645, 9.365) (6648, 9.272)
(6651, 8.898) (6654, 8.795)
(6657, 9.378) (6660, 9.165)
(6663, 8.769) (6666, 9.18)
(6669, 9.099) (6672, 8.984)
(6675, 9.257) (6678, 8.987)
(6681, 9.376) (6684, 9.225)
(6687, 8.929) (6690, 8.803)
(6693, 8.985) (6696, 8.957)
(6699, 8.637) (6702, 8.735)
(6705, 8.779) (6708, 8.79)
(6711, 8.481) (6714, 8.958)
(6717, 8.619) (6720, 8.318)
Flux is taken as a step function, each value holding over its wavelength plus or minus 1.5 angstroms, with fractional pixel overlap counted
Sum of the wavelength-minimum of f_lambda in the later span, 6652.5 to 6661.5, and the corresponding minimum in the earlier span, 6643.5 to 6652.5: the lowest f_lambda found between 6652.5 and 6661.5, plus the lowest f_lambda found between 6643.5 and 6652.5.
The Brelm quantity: 17.7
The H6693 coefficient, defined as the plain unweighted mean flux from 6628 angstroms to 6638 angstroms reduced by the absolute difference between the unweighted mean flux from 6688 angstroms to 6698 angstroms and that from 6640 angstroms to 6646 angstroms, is 8.72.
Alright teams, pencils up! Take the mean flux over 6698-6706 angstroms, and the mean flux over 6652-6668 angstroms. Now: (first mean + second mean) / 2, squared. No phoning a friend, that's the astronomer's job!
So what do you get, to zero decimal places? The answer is 79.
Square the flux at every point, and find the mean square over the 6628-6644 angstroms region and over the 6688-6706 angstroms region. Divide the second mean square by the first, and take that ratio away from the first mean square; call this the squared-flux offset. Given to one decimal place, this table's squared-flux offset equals 82.4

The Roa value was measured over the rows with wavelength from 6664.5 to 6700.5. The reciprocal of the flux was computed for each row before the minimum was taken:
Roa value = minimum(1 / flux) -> 0.1067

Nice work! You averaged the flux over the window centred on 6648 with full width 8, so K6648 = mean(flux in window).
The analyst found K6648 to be 9.2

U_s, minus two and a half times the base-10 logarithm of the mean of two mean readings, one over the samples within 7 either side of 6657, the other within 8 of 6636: -2.39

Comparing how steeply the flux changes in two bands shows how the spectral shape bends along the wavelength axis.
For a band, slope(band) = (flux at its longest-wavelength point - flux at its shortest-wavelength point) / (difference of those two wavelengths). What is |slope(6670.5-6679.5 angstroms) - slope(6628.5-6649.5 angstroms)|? 0.03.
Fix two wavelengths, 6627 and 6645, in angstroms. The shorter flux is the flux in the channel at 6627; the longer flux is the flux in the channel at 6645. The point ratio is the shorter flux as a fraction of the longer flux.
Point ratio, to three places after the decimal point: 0.961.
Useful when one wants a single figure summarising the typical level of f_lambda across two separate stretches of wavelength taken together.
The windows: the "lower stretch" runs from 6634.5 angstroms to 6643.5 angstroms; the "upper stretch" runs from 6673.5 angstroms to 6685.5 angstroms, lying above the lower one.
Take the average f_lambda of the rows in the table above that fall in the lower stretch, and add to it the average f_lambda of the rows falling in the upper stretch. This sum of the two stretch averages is 18.5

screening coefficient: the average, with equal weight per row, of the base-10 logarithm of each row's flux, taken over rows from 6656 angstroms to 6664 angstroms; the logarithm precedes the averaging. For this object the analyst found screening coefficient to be 0.959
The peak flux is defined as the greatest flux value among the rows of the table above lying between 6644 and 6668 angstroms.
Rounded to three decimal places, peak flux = 9.378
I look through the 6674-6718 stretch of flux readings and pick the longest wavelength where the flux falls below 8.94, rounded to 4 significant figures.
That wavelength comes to 6717 angstroms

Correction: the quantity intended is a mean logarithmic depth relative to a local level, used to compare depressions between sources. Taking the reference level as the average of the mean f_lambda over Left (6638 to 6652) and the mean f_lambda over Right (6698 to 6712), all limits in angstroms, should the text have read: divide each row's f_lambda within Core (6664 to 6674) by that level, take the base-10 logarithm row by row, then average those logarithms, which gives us 0.006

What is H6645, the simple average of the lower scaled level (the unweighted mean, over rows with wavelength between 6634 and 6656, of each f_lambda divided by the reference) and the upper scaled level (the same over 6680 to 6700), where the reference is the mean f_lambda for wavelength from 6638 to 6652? 0.983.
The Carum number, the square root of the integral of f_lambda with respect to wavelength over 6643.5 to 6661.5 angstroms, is 12.8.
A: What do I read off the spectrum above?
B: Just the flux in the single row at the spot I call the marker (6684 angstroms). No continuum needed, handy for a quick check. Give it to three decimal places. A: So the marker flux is 9.225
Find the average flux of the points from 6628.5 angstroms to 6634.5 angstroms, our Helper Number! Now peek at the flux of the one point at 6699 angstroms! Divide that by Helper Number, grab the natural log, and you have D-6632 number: -0.033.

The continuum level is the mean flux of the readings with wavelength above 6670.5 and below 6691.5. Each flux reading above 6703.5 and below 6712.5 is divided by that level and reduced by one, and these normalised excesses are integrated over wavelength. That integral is -0.39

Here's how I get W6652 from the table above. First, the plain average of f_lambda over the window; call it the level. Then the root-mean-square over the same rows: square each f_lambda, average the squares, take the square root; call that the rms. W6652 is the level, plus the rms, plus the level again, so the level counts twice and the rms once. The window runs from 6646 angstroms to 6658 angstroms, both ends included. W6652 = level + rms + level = 27.3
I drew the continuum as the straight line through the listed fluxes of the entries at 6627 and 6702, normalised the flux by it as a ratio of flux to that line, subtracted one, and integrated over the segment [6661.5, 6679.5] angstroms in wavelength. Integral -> 0.41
